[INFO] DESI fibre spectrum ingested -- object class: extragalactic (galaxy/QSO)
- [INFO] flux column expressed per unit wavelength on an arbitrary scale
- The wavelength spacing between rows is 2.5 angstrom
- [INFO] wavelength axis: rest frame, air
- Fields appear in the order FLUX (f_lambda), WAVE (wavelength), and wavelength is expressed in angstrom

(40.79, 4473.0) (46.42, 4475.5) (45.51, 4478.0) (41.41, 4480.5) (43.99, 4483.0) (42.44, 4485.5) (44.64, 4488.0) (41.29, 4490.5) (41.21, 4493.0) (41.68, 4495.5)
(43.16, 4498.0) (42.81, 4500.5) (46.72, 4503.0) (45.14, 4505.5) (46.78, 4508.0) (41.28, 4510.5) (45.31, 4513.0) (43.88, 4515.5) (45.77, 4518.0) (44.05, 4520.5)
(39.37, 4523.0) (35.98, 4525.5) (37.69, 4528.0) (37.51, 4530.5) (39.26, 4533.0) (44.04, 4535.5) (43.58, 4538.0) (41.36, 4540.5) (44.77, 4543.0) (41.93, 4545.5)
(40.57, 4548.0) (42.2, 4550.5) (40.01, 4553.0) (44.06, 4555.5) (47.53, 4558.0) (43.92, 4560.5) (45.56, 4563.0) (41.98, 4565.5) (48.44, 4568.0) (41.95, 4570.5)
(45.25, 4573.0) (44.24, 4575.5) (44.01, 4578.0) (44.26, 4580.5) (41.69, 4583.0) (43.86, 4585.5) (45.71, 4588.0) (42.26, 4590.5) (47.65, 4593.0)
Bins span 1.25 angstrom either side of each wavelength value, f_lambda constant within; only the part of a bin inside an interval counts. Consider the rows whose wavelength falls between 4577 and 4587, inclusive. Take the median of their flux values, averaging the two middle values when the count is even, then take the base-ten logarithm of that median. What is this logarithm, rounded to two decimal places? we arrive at 1.64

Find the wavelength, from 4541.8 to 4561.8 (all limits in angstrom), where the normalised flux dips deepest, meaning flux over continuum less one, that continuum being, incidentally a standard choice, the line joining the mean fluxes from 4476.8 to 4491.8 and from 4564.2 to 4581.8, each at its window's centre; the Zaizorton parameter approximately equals 4553.0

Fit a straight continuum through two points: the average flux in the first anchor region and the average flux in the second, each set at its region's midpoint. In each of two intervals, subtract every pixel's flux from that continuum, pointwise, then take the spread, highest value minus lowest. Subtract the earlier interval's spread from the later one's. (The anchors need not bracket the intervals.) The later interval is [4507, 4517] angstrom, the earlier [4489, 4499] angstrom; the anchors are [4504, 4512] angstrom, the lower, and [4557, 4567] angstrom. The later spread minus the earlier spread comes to 4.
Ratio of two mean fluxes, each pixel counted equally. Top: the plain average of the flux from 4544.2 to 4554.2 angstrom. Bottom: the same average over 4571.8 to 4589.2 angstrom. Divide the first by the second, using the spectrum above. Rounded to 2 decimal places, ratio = 0.93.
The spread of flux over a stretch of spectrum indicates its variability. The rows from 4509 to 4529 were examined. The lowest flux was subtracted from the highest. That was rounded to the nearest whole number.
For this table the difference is 10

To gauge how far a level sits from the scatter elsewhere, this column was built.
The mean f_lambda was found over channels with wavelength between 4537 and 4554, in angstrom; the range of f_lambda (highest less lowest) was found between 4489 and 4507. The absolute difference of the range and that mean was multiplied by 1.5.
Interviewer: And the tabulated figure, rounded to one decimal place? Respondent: 54.8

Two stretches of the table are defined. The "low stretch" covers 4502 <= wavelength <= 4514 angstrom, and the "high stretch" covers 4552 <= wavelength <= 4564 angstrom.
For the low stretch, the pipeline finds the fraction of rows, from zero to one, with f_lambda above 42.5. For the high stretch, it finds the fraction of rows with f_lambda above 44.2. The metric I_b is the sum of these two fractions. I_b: 1.20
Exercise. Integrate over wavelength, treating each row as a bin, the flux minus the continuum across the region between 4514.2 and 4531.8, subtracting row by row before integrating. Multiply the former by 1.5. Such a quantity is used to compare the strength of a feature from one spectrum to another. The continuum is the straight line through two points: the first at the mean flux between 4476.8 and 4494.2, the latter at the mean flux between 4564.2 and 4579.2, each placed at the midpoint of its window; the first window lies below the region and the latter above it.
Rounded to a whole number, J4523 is -77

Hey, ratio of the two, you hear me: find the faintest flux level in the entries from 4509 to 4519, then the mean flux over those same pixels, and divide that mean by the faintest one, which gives 1.07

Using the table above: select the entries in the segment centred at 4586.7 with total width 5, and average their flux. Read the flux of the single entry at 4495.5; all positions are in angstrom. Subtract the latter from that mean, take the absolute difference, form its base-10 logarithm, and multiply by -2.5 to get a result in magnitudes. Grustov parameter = -1.2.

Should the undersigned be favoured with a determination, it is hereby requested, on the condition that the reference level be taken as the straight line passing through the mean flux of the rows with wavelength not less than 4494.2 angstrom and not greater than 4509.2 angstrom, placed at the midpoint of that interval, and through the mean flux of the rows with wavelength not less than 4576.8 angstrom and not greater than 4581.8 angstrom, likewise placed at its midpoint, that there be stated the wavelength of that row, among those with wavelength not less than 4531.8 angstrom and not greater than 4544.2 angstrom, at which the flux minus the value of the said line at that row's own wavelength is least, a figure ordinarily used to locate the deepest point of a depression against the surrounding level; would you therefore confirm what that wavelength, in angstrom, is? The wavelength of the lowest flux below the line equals 4533.0 angstrom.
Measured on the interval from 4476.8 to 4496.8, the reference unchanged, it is 4493.0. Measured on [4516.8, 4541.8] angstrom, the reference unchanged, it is 4525.5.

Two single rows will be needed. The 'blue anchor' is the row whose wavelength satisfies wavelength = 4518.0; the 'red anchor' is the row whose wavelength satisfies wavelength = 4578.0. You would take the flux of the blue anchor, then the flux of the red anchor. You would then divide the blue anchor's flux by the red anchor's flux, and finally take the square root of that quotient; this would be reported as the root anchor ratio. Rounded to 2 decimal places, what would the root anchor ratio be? 1.02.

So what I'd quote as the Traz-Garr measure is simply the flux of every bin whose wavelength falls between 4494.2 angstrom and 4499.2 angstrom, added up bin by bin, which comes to 84.8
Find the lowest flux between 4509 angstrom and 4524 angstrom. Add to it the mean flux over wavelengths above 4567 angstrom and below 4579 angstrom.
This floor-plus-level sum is 84.1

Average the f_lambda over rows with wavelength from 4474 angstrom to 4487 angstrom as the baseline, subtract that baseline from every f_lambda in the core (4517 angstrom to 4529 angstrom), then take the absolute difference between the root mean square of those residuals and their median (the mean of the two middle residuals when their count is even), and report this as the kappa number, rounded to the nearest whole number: 10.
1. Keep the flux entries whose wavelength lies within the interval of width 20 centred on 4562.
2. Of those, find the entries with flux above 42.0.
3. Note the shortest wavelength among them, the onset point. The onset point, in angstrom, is 4555.5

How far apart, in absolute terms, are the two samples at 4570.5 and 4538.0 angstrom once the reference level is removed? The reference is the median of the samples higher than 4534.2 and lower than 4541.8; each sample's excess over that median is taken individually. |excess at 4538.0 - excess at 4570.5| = 1.6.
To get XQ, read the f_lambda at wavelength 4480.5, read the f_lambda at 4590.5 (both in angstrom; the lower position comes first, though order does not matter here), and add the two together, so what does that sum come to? 83.7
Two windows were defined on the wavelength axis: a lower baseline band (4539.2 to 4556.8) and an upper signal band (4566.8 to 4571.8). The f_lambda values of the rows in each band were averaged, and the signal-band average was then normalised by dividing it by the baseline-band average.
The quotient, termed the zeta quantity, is 1.07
